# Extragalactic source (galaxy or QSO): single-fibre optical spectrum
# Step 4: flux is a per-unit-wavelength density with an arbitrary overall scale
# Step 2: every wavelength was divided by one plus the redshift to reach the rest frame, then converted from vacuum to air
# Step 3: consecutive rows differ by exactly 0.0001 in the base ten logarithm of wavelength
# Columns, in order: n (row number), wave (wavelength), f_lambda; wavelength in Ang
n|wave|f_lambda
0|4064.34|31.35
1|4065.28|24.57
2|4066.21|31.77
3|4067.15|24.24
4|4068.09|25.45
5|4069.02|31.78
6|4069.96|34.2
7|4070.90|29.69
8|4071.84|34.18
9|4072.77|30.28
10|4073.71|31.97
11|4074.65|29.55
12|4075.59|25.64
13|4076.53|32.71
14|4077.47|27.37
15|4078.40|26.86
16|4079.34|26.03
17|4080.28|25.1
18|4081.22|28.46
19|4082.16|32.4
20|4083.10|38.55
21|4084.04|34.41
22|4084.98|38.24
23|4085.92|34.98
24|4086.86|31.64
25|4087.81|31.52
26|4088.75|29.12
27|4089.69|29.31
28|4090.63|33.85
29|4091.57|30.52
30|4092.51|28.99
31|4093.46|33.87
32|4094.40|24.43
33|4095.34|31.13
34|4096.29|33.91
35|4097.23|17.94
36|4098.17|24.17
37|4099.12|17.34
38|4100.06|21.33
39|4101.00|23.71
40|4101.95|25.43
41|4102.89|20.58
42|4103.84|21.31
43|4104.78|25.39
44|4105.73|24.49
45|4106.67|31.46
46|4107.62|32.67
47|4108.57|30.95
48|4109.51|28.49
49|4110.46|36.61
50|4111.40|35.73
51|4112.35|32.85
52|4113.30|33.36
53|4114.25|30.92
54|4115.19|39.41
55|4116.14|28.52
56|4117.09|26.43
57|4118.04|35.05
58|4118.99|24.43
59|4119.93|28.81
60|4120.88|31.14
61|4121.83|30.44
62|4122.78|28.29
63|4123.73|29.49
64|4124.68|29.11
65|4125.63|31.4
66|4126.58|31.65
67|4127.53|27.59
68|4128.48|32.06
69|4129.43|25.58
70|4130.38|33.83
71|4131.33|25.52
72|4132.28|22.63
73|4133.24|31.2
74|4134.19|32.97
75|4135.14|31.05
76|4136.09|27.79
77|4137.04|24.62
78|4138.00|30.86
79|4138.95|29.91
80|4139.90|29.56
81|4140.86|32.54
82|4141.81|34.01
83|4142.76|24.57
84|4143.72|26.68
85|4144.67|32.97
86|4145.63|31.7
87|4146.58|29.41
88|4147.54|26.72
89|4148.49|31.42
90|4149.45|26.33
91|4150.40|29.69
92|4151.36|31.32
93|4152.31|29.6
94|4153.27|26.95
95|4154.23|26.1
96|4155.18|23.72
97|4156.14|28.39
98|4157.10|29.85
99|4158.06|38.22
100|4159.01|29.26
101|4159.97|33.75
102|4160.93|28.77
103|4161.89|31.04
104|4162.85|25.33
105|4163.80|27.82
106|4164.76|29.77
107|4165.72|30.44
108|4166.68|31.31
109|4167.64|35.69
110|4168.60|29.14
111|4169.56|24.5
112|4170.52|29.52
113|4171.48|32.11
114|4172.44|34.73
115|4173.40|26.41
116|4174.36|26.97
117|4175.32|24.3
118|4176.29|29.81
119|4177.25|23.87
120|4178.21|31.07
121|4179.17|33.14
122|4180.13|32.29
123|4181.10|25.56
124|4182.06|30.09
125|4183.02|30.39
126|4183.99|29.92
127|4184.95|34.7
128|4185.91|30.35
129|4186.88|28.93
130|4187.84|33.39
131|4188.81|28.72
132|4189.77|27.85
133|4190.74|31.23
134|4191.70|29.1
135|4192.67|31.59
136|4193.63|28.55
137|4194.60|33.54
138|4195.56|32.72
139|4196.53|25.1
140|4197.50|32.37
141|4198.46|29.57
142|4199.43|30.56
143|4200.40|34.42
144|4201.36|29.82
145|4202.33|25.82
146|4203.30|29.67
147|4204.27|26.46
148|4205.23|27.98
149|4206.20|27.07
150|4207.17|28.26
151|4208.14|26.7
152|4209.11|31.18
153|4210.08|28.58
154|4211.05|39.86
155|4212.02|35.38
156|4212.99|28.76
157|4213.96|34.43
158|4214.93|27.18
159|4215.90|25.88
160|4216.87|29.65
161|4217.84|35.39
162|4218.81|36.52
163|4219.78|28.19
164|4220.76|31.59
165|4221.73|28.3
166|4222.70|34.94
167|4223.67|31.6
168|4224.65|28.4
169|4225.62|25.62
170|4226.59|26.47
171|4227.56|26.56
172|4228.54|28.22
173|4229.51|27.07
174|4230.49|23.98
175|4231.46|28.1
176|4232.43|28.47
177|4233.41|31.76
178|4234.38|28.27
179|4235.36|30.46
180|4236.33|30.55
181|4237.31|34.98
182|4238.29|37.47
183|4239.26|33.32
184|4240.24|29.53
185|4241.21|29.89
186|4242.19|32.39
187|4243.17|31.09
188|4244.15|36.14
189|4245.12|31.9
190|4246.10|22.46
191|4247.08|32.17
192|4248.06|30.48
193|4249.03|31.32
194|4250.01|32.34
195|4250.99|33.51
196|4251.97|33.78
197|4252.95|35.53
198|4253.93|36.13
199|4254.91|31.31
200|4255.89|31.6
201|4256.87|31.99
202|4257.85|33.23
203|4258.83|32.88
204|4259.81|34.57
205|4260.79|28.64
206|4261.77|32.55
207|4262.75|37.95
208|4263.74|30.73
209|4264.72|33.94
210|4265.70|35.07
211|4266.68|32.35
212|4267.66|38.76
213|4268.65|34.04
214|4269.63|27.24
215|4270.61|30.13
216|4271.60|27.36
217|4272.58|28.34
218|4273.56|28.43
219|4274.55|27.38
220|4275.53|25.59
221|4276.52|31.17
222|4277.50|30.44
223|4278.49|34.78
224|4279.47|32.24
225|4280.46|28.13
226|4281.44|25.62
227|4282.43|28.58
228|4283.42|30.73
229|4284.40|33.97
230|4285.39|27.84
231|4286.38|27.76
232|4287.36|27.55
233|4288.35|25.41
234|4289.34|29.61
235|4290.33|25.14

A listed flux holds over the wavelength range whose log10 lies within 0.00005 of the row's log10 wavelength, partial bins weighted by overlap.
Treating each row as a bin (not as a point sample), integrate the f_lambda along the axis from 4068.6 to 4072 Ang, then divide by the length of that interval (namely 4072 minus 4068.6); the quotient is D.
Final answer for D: 32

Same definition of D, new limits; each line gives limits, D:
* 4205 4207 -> 28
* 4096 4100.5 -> 23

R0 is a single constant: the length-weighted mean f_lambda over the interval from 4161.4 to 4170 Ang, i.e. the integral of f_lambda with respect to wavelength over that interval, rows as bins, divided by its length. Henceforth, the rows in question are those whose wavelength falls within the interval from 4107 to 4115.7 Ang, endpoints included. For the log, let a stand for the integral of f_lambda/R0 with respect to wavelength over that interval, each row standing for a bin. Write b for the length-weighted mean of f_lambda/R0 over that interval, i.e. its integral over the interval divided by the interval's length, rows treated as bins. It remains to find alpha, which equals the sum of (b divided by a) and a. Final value 10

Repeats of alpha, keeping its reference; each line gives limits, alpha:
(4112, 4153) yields 42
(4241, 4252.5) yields 12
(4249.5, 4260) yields 12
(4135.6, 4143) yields 8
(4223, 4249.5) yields 27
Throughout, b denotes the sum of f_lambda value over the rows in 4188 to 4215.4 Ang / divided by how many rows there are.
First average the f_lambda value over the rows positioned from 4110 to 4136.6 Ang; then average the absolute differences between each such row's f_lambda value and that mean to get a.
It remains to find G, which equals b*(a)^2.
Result 268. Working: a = 2.99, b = 30.1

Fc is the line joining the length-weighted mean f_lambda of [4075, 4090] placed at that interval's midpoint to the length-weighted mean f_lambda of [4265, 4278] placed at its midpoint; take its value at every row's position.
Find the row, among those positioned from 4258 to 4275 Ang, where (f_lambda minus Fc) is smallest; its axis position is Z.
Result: 4269.63 Ang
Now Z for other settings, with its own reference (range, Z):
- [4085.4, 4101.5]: 4099.12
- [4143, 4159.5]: 4155.18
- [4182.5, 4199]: 4196.53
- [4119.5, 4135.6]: 4132.28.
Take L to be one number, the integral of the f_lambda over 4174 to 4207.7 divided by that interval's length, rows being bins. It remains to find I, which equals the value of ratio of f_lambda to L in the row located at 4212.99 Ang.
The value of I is 0.97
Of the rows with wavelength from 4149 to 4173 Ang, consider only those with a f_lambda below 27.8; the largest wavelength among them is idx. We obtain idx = 4169.56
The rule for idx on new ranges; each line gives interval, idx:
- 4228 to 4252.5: 4246.10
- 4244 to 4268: 4246.10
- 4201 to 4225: 4215.90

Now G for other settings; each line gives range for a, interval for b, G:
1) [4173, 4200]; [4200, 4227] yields 154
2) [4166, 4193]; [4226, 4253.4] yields 178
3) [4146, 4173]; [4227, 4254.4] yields 178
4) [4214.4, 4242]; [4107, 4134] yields 239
